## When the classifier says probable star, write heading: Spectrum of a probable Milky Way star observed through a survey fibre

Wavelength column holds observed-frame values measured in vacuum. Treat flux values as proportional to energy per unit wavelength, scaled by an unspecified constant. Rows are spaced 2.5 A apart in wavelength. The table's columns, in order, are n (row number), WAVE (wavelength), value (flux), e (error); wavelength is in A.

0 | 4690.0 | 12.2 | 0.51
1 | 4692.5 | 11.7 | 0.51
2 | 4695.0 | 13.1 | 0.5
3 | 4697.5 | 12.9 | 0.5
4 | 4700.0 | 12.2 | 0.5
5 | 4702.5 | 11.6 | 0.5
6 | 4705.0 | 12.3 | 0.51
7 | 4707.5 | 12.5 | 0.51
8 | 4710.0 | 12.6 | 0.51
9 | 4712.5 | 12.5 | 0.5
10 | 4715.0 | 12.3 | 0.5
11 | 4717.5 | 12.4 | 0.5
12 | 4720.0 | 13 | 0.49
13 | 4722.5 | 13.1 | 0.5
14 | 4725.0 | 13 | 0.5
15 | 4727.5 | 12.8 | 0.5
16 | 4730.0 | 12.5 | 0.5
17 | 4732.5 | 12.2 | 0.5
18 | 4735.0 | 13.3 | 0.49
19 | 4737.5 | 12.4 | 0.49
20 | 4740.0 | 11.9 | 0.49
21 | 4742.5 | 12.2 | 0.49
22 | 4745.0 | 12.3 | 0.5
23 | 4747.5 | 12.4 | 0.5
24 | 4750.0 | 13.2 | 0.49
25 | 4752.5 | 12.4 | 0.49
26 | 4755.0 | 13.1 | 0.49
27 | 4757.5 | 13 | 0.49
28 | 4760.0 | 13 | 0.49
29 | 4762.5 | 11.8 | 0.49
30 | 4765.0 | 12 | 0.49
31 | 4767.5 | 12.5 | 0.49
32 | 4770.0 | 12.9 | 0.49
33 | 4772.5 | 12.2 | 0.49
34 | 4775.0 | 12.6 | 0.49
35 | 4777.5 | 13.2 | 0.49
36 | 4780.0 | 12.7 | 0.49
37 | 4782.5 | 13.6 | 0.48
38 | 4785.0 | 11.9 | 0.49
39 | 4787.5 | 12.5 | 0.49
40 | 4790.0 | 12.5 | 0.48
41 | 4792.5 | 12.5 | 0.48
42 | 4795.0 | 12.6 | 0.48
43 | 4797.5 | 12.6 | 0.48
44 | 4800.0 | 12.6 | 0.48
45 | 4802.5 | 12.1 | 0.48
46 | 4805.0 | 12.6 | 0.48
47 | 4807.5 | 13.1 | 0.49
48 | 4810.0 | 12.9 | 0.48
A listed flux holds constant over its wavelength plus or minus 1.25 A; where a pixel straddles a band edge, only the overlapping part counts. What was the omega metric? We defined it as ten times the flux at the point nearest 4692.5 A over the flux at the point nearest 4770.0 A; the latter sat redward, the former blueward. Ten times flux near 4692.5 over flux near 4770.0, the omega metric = 9.1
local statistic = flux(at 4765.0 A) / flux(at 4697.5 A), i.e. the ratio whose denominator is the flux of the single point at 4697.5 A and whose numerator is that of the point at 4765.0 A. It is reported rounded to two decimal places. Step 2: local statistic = 0.93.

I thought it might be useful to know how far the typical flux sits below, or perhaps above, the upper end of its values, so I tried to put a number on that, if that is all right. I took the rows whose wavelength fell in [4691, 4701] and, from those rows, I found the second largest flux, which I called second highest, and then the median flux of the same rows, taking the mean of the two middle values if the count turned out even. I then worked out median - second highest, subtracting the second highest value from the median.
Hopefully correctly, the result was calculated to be -0.35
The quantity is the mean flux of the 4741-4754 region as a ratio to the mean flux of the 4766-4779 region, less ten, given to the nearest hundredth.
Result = -9.01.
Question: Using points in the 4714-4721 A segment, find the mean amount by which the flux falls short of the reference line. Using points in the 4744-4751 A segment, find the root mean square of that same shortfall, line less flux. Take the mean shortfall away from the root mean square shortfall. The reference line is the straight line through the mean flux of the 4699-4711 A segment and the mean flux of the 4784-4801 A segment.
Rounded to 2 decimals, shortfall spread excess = 0.79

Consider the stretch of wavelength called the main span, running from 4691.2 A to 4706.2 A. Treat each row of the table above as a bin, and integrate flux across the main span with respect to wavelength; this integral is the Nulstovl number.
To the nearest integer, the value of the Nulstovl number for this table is 184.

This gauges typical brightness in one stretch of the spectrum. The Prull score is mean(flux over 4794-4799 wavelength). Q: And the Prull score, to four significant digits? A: 12.60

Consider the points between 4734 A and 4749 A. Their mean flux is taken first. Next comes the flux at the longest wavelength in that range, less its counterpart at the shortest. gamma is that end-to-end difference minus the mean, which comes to -13.3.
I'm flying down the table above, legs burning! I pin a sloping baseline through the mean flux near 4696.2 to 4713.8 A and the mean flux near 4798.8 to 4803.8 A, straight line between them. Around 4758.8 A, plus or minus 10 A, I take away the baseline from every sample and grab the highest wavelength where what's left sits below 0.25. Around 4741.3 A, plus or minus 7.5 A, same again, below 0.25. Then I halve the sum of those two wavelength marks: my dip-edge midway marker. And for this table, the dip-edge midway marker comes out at 4757.5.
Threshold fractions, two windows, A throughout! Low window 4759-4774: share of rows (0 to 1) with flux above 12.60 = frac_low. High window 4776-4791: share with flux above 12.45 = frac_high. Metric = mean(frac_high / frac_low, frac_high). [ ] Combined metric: 1.7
